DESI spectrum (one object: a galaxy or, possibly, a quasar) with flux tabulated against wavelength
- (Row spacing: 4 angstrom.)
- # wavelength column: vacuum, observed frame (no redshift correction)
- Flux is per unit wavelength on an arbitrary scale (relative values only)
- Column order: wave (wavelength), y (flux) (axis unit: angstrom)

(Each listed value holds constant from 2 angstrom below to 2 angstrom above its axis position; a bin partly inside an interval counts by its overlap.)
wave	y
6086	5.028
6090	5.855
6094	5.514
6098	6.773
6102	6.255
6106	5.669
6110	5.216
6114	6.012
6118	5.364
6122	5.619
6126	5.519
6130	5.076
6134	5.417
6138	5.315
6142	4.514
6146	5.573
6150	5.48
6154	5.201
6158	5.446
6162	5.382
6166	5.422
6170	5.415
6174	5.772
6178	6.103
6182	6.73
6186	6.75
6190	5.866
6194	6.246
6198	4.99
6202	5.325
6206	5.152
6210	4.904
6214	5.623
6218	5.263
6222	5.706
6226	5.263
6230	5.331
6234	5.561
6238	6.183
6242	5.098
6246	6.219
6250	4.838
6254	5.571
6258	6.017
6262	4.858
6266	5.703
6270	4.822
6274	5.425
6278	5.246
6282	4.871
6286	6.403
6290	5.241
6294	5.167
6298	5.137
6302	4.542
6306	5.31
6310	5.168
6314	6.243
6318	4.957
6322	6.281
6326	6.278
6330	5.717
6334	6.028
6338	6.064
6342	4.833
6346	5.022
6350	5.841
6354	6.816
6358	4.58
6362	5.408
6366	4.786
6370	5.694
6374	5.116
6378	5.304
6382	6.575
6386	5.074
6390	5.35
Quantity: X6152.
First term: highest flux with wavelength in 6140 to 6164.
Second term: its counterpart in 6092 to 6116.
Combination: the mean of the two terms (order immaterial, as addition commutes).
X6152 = 6.2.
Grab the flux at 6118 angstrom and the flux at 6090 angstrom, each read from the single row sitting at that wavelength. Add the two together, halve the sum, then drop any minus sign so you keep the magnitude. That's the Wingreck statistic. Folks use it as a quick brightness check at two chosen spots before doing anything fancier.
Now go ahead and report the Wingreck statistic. 5.61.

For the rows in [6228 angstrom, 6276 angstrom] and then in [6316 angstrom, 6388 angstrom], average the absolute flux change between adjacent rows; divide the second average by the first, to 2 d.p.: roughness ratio 0.97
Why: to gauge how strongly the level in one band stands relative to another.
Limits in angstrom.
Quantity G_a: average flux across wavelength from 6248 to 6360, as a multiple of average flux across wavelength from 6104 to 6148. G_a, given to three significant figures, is 1.01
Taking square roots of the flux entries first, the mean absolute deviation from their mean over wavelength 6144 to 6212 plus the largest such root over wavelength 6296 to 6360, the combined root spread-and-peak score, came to 2.70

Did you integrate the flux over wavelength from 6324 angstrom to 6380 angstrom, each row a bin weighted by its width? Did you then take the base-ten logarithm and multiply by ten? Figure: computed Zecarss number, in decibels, 24.91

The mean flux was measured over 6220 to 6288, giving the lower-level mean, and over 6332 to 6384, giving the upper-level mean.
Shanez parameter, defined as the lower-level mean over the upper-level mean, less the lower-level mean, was -4.49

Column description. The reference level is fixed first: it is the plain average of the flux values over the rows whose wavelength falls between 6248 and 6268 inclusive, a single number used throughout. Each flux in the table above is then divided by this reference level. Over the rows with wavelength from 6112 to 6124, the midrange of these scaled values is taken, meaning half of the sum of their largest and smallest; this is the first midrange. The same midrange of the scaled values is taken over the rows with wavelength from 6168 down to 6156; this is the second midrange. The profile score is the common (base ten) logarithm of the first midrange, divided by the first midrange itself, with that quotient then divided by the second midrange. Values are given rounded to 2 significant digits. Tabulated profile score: 0.022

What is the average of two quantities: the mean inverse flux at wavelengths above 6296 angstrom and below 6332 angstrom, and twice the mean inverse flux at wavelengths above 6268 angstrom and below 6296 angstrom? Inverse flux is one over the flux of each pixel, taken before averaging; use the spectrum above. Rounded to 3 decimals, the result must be 0.282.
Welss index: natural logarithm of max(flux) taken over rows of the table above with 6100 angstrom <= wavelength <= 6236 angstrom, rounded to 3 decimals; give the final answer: 1.910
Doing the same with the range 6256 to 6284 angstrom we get 1.795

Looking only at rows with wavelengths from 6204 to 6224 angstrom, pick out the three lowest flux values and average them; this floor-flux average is 5.11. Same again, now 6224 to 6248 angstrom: 5.23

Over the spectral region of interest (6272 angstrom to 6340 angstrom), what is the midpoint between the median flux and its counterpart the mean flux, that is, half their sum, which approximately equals 5.42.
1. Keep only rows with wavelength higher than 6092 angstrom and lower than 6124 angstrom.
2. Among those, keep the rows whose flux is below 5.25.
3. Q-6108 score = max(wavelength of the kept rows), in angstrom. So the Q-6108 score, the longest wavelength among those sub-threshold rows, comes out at 6110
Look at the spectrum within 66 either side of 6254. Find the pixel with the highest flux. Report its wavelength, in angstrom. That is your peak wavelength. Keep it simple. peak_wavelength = 6286 angstrom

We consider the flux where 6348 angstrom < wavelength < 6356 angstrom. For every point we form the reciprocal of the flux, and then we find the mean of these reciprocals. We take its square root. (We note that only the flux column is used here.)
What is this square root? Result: 0.399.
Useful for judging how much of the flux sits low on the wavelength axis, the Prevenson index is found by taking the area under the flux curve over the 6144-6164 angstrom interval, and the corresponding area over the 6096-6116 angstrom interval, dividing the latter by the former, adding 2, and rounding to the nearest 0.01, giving 3.10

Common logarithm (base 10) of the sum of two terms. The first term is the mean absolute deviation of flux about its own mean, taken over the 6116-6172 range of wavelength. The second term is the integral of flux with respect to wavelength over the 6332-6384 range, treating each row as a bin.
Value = 2.46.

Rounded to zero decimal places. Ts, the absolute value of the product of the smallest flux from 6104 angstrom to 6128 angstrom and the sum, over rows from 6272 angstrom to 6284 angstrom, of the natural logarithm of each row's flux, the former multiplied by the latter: 26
